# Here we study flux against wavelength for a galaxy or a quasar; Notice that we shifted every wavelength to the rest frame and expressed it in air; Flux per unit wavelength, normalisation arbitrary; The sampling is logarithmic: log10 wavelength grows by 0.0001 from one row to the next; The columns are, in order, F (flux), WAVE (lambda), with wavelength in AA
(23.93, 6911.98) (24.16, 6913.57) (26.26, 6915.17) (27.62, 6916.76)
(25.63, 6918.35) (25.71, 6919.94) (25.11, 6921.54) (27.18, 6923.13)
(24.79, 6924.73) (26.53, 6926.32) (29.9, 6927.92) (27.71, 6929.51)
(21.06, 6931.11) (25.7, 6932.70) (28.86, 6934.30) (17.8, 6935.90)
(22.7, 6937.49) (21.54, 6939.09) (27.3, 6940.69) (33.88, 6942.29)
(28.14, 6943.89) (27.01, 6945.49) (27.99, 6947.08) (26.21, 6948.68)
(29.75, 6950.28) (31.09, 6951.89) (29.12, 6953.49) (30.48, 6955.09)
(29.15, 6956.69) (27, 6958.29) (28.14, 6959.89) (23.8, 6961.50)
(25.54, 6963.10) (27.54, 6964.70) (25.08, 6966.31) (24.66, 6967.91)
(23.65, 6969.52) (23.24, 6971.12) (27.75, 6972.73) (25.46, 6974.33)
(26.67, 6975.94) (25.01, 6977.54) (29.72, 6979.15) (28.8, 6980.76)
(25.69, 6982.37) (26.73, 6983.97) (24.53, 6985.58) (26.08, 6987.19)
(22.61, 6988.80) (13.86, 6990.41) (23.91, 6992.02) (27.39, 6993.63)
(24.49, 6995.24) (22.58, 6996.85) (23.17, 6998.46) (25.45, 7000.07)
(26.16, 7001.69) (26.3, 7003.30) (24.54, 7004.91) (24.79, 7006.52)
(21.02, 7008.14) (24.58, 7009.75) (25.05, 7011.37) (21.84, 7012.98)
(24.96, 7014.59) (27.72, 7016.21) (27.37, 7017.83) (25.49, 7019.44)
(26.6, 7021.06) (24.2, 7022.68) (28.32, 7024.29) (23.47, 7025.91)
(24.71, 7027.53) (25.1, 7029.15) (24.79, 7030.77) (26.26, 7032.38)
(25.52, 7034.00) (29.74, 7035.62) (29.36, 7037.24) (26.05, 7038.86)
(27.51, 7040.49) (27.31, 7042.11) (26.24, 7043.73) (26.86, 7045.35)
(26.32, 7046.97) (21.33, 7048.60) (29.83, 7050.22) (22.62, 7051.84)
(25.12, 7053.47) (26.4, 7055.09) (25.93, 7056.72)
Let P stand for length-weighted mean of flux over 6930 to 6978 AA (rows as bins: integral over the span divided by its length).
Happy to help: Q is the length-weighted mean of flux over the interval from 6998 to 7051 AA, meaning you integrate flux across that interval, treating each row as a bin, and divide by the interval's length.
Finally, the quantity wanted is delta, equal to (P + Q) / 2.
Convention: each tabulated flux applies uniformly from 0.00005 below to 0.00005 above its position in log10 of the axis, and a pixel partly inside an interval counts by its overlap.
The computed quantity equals 26.1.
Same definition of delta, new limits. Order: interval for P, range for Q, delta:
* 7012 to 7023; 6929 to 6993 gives 25.8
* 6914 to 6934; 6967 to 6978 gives 25.7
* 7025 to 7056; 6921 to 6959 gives 26.5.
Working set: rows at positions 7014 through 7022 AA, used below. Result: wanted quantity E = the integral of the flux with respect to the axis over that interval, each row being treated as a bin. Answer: 211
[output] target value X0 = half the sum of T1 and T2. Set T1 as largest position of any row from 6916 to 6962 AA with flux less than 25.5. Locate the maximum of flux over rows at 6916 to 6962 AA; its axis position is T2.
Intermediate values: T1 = 6961.50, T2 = 6942.29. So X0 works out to 6951.9 AA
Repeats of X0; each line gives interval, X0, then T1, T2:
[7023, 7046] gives 7033.2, 7030.77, 7035.62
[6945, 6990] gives 6970.3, 6988.80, 6951.89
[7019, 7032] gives 7027.5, 7030.77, 7024.29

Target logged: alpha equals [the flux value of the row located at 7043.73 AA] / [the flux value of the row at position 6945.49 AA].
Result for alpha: 0.97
